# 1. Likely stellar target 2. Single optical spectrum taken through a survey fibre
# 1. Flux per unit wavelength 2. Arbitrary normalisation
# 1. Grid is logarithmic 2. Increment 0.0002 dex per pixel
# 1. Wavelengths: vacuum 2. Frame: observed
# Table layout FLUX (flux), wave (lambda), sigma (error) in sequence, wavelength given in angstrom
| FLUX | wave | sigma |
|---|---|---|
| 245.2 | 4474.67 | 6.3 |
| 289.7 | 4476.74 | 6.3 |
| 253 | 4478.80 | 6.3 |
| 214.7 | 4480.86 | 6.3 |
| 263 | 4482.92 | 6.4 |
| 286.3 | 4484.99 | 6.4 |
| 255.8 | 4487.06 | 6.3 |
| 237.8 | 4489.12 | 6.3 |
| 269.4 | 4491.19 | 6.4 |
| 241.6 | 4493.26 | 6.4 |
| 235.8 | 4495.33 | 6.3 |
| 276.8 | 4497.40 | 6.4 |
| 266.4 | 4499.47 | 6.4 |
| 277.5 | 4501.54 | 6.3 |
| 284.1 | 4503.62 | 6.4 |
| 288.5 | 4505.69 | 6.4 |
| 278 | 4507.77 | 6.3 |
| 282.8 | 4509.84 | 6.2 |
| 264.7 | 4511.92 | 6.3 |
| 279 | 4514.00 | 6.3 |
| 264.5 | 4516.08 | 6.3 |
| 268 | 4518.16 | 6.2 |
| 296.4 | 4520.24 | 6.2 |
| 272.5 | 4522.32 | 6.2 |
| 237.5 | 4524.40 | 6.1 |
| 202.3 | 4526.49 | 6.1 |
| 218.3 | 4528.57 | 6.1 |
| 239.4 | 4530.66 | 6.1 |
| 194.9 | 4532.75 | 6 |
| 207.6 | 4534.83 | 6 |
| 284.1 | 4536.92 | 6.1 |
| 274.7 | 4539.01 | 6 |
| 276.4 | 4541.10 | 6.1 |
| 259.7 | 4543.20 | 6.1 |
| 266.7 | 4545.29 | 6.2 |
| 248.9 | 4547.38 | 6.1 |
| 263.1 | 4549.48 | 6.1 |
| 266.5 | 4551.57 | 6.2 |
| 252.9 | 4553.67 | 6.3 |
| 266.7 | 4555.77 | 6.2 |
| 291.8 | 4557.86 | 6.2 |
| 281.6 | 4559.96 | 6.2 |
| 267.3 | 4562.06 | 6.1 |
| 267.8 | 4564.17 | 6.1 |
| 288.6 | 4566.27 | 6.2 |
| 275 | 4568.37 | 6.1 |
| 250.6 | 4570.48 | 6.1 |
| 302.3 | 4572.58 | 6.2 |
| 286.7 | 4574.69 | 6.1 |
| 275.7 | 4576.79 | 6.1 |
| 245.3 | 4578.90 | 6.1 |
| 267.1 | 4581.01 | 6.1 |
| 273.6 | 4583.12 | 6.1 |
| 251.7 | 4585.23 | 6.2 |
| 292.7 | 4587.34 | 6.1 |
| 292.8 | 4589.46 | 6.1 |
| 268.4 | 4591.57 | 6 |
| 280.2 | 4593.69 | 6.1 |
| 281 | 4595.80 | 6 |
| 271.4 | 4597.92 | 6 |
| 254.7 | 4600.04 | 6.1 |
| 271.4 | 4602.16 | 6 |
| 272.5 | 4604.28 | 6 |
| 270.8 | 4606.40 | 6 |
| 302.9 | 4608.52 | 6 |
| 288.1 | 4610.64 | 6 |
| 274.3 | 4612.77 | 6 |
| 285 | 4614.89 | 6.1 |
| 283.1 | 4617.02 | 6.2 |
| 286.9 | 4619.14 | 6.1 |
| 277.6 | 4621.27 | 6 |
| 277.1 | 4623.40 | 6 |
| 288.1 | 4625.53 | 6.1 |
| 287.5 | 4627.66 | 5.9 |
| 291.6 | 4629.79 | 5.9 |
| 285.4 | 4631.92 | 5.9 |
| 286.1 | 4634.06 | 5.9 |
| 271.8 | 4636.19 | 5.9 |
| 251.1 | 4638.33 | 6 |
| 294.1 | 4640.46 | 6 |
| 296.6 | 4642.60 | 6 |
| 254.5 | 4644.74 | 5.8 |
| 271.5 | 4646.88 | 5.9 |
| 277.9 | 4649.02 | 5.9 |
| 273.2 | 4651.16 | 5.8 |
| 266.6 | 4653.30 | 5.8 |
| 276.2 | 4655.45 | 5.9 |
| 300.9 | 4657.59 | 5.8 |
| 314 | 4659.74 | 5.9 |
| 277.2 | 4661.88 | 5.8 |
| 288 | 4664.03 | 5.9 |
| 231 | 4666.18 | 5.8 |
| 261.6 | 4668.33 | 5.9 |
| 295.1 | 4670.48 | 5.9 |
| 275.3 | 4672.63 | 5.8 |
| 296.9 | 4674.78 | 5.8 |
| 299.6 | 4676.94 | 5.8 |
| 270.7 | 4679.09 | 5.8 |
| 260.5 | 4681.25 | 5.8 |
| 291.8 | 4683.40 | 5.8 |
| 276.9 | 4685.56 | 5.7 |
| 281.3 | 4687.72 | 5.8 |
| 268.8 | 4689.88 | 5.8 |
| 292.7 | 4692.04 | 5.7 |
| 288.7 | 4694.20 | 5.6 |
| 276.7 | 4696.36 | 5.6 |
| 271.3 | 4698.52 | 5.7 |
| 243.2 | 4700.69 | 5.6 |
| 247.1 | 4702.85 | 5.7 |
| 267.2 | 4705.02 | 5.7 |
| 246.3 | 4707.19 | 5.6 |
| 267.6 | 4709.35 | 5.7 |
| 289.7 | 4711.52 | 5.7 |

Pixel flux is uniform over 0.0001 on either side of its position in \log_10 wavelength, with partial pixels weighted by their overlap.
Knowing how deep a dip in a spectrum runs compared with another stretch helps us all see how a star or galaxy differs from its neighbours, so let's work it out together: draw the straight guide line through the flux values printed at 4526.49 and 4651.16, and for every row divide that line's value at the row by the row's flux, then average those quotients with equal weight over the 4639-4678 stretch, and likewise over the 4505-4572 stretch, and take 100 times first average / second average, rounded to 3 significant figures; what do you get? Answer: 123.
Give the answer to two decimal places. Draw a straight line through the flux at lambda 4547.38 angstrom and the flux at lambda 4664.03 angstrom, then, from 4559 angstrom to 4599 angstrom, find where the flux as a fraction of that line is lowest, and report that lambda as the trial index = 4578.90 angstrom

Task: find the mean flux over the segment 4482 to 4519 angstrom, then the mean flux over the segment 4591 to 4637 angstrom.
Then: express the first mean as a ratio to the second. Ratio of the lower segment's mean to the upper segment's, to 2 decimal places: 0.96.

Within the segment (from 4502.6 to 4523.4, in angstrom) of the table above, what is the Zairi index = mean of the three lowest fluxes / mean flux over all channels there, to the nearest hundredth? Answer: 0.96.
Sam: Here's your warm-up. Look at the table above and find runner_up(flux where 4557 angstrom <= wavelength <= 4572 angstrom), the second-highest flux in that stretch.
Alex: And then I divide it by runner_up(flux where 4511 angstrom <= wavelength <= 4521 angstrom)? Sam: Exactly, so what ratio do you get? 1.03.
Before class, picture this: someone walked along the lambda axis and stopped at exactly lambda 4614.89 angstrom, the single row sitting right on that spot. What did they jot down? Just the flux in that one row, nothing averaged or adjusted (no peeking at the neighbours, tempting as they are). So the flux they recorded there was 285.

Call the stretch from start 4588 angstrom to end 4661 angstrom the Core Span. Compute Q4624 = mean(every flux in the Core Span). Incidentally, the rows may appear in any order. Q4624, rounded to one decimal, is 280.2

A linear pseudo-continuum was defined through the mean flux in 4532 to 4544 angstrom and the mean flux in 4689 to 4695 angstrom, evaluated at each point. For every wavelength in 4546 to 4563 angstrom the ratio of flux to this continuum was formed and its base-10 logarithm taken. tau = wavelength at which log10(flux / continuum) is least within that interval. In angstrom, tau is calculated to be 4547.38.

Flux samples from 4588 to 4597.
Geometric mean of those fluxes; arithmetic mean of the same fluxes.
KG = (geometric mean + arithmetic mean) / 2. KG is 281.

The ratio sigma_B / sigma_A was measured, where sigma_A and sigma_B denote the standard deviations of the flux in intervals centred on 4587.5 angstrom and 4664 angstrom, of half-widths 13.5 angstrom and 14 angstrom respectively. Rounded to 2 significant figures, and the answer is 1.4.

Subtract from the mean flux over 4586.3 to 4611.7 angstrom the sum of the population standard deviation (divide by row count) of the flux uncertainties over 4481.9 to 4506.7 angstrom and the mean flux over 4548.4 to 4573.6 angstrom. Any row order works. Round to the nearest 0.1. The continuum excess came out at 6.0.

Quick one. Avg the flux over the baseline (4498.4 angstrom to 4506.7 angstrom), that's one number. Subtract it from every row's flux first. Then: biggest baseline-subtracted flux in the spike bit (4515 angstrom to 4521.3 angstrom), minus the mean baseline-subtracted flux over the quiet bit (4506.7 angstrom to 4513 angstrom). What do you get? 21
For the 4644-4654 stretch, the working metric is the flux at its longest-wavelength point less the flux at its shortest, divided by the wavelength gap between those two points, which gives 1.4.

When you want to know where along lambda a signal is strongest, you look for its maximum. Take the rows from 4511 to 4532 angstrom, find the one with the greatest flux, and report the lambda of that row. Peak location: 4520.24 angstrom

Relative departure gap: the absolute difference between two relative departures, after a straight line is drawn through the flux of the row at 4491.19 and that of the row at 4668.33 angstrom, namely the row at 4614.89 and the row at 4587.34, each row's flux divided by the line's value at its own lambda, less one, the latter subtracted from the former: 0.024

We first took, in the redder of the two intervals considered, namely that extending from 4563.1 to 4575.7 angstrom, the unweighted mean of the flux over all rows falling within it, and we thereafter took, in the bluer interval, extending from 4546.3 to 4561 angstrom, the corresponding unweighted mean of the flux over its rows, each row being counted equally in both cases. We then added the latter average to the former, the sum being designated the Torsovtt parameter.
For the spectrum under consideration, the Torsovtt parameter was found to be 546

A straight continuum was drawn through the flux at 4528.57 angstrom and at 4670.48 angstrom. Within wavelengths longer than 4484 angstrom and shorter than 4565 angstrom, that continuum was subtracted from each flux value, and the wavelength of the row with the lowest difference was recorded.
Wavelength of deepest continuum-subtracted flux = 4532.75 angstrom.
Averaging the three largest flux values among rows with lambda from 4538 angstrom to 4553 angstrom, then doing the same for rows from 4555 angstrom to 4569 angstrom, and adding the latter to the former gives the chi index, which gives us 560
